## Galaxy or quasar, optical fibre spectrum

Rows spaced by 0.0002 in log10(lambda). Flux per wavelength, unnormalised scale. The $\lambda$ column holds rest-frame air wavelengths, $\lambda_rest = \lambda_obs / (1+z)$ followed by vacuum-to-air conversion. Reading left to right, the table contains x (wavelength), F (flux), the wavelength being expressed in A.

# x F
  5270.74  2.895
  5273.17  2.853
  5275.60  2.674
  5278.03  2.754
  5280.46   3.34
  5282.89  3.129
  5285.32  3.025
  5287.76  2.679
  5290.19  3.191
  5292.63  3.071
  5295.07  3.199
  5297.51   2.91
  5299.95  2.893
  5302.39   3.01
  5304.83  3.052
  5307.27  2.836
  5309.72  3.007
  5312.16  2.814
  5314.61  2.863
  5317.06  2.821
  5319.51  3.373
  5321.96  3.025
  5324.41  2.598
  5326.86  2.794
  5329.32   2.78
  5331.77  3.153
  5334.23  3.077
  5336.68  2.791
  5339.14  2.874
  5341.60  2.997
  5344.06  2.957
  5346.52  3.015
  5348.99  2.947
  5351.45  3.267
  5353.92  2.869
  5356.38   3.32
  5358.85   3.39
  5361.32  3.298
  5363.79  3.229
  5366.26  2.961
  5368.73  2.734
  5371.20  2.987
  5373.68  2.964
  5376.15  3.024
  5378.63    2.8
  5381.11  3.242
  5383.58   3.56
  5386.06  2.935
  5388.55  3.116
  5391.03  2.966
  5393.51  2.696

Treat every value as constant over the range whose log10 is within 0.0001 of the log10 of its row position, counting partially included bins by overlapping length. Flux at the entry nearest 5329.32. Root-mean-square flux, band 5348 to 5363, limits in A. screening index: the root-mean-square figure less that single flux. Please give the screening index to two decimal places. 0.41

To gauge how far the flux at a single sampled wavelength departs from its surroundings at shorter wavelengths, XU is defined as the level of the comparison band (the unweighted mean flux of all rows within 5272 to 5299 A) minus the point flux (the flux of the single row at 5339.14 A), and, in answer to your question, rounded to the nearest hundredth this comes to 0.11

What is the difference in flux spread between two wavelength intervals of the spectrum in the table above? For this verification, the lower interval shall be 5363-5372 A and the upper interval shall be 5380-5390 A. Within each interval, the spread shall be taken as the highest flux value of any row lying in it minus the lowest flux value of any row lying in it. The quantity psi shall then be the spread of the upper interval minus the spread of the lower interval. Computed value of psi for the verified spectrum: 0.13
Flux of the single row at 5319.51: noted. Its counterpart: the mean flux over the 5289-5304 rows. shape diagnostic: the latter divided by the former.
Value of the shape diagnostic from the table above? 0.90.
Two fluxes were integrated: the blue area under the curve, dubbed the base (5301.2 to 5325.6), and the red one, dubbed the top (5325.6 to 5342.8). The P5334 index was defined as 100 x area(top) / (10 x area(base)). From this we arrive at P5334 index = 7.0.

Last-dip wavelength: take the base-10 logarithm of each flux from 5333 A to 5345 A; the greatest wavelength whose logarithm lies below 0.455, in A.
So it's 5336.68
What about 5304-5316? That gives 5312.16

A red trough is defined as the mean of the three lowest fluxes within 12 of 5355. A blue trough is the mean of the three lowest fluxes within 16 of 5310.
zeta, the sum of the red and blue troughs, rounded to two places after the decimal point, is 5.67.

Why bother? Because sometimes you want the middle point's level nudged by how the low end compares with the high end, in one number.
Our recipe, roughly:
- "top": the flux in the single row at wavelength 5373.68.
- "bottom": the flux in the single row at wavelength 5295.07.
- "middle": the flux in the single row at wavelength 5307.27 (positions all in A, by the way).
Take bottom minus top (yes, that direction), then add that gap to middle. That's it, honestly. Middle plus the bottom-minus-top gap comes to 3.1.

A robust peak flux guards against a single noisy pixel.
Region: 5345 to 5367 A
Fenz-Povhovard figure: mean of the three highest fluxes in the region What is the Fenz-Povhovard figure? 3.34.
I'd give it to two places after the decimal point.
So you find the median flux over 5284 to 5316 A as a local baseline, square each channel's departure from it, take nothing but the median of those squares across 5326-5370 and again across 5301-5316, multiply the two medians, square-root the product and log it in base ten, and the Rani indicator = -1.71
